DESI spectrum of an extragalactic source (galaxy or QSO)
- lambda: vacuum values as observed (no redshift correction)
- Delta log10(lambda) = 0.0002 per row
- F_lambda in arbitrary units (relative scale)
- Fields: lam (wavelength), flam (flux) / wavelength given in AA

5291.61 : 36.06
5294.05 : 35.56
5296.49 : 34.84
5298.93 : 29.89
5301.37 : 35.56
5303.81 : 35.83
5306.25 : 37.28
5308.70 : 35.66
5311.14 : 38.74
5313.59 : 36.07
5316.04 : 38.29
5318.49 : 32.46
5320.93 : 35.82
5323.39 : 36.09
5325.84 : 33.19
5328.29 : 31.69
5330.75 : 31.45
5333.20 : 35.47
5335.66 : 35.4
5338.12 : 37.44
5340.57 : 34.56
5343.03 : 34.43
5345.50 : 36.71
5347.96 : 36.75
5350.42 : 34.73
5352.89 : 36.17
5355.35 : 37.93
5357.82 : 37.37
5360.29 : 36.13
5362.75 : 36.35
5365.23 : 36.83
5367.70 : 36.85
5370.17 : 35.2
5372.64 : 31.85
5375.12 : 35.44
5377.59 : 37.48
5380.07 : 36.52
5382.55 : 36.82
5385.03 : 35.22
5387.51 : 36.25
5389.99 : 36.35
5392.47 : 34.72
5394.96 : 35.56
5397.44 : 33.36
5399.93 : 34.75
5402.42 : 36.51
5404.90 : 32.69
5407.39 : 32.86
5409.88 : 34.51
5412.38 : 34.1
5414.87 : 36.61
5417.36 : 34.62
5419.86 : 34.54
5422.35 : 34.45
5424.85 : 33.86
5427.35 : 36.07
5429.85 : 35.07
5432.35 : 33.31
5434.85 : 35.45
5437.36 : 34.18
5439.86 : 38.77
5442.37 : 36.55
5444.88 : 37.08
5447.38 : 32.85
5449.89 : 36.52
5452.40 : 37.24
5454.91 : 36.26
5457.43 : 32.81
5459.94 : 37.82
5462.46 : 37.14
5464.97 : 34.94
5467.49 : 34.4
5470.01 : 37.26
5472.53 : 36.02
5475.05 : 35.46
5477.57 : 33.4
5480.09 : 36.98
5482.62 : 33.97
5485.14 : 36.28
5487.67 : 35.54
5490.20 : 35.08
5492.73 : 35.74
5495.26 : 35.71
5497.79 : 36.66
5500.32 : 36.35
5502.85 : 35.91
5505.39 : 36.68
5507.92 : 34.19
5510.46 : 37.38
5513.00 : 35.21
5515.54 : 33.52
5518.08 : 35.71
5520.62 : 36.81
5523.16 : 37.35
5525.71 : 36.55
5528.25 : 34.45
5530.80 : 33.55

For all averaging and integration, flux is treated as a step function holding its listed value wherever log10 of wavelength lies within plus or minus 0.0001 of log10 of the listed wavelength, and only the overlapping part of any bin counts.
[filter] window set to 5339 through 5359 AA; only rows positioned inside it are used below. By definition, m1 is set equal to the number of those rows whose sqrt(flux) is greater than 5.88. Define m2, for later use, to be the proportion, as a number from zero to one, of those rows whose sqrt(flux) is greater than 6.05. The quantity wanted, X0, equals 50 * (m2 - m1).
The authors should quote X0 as -275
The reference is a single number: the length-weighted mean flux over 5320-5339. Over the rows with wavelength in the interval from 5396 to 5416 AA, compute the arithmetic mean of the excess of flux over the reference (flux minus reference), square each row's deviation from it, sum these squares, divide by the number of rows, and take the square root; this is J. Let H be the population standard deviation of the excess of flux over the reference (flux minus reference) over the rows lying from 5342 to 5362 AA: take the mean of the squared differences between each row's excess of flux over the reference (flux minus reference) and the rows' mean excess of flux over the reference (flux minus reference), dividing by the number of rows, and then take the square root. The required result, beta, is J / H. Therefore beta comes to 1.3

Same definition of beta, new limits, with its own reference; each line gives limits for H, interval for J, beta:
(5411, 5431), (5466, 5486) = 1.5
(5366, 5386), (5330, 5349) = 1.1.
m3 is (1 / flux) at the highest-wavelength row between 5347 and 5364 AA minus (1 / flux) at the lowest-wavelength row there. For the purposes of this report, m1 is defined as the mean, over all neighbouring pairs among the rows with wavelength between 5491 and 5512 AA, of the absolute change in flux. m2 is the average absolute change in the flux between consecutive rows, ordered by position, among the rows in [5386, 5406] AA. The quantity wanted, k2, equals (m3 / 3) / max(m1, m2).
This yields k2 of 0.0001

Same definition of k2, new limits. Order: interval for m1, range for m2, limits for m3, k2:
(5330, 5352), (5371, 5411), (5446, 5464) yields -0.0007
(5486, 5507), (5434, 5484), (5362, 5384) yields -0.0001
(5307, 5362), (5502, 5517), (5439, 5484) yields 0.0006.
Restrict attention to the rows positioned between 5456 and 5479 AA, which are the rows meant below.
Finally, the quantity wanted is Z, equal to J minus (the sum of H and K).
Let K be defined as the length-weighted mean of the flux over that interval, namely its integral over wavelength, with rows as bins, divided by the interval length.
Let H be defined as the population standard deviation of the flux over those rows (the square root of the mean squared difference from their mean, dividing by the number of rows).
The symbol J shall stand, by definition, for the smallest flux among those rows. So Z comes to -4.3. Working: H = 1.7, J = 32.81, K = 35.5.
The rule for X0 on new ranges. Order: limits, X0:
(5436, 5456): -281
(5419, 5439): -150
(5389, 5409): -250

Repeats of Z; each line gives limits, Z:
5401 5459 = -4.0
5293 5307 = -7.2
